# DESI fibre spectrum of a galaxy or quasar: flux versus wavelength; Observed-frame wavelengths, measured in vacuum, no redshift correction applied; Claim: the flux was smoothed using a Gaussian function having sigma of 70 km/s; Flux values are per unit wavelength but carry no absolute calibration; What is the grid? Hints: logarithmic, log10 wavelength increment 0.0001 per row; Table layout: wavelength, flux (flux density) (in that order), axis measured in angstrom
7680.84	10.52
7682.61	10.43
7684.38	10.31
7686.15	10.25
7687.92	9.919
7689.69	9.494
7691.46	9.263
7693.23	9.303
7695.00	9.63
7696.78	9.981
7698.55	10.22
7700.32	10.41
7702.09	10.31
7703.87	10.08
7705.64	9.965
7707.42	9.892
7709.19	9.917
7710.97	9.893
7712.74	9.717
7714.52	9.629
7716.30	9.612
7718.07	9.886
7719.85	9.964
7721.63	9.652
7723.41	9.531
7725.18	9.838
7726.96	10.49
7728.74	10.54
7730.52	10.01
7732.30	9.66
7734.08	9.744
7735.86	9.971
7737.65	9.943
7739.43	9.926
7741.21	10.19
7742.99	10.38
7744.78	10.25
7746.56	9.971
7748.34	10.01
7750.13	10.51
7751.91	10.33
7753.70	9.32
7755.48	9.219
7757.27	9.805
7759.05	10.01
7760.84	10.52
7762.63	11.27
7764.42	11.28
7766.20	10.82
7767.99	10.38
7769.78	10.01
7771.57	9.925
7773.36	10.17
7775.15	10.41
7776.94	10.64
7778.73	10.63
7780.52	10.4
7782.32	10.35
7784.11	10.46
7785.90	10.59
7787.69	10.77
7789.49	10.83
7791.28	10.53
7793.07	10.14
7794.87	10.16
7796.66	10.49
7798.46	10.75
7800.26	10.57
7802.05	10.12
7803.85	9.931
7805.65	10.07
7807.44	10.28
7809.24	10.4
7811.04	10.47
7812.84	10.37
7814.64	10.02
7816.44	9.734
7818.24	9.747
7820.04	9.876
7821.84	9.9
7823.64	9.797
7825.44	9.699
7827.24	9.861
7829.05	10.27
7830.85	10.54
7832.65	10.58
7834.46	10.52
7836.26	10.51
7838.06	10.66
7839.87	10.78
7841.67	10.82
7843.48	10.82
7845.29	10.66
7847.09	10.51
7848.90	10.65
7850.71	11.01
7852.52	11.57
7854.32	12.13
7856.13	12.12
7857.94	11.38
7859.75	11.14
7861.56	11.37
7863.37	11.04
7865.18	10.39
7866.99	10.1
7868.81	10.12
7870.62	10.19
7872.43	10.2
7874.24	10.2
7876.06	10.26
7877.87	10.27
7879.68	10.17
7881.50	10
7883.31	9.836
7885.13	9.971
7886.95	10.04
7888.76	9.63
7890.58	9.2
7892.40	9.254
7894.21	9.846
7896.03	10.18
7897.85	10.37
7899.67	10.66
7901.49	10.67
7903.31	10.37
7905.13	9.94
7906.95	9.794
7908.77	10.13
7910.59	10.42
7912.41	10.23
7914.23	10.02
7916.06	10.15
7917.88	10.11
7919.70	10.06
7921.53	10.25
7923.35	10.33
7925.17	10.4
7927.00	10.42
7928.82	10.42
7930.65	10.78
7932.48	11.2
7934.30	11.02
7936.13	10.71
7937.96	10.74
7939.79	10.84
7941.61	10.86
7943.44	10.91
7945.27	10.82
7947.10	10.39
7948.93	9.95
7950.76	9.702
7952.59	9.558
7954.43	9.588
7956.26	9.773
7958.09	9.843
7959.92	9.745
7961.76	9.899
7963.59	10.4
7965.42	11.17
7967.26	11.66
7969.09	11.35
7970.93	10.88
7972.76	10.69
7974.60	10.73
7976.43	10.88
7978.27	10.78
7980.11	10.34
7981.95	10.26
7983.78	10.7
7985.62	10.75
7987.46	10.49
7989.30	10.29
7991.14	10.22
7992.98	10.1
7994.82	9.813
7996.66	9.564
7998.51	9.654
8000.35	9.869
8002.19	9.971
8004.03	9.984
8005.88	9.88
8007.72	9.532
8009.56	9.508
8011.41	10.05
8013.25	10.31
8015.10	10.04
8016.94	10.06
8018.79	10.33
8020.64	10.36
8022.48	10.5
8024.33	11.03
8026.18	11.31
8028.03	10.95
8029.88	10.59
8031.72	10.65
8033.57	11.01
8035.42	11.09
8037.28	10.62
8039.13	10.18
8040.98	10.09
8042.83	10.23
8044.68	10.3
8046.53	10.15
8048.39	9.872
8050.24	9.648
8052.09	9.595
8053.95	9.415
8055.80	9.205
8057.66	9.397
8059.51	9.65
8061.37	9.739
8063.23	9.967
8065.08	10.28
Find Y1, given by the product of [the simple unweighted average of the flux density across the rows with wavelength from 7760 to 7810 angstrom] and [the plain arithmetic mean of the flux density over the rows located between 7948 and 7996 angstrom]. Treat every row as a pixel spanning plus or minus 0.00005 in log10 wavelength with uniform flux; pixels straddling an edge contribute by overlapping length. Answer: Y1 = 108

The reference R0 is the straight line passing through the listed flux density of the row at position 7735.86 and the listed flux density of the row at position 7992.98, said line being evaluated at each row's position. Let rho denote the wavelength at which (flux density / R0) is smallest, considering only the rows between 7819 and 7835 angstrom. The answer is 7825.44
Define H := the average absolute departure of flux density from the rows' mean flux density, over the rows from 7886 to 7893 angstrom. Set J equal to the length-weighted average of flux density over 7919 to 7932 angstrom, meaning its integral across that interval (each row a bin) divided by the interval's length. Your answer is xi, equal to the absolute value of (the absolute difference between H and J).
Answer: 10.1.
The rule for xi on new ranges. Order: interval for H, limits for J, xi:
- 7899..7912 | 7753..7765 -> 9.9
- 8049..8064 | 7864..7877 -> 10.0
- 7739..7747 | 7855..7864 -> 11.3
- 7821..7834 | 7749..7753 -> 10.0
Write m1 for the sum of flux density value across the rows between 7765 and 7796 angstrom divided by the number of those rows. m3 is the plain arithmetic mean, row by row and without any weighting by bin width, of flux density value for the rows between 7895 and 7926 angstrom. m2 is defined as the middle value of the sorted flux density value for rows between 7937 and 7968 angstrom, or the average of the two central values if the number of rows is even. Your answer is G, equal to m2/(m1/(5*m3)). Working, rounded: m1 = 10.4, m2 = 10.4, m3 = 10.2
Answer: 51.0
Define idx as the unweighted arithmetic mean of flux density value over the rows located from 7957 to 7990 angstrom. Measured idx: 10.6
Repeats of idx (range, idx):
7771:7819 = 10.3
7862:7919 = 10.1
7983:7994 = 10.4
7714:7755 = 10.0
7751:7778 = 10.3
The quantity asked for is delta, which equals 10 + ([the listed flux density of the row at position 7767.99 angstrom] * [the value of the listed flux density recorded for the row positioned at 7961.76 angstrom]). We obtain 113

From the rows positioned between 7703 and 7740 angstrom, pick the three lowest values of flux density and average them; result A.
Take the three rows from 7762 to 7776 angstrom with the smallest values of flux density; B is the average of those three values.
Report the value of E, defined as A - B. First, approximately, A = 9.59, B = 10.0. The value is -0.44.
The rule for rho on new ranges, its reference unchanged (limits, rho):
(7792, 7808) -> 7803.85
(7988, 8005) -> 7996.66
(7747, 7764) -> 7755.48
